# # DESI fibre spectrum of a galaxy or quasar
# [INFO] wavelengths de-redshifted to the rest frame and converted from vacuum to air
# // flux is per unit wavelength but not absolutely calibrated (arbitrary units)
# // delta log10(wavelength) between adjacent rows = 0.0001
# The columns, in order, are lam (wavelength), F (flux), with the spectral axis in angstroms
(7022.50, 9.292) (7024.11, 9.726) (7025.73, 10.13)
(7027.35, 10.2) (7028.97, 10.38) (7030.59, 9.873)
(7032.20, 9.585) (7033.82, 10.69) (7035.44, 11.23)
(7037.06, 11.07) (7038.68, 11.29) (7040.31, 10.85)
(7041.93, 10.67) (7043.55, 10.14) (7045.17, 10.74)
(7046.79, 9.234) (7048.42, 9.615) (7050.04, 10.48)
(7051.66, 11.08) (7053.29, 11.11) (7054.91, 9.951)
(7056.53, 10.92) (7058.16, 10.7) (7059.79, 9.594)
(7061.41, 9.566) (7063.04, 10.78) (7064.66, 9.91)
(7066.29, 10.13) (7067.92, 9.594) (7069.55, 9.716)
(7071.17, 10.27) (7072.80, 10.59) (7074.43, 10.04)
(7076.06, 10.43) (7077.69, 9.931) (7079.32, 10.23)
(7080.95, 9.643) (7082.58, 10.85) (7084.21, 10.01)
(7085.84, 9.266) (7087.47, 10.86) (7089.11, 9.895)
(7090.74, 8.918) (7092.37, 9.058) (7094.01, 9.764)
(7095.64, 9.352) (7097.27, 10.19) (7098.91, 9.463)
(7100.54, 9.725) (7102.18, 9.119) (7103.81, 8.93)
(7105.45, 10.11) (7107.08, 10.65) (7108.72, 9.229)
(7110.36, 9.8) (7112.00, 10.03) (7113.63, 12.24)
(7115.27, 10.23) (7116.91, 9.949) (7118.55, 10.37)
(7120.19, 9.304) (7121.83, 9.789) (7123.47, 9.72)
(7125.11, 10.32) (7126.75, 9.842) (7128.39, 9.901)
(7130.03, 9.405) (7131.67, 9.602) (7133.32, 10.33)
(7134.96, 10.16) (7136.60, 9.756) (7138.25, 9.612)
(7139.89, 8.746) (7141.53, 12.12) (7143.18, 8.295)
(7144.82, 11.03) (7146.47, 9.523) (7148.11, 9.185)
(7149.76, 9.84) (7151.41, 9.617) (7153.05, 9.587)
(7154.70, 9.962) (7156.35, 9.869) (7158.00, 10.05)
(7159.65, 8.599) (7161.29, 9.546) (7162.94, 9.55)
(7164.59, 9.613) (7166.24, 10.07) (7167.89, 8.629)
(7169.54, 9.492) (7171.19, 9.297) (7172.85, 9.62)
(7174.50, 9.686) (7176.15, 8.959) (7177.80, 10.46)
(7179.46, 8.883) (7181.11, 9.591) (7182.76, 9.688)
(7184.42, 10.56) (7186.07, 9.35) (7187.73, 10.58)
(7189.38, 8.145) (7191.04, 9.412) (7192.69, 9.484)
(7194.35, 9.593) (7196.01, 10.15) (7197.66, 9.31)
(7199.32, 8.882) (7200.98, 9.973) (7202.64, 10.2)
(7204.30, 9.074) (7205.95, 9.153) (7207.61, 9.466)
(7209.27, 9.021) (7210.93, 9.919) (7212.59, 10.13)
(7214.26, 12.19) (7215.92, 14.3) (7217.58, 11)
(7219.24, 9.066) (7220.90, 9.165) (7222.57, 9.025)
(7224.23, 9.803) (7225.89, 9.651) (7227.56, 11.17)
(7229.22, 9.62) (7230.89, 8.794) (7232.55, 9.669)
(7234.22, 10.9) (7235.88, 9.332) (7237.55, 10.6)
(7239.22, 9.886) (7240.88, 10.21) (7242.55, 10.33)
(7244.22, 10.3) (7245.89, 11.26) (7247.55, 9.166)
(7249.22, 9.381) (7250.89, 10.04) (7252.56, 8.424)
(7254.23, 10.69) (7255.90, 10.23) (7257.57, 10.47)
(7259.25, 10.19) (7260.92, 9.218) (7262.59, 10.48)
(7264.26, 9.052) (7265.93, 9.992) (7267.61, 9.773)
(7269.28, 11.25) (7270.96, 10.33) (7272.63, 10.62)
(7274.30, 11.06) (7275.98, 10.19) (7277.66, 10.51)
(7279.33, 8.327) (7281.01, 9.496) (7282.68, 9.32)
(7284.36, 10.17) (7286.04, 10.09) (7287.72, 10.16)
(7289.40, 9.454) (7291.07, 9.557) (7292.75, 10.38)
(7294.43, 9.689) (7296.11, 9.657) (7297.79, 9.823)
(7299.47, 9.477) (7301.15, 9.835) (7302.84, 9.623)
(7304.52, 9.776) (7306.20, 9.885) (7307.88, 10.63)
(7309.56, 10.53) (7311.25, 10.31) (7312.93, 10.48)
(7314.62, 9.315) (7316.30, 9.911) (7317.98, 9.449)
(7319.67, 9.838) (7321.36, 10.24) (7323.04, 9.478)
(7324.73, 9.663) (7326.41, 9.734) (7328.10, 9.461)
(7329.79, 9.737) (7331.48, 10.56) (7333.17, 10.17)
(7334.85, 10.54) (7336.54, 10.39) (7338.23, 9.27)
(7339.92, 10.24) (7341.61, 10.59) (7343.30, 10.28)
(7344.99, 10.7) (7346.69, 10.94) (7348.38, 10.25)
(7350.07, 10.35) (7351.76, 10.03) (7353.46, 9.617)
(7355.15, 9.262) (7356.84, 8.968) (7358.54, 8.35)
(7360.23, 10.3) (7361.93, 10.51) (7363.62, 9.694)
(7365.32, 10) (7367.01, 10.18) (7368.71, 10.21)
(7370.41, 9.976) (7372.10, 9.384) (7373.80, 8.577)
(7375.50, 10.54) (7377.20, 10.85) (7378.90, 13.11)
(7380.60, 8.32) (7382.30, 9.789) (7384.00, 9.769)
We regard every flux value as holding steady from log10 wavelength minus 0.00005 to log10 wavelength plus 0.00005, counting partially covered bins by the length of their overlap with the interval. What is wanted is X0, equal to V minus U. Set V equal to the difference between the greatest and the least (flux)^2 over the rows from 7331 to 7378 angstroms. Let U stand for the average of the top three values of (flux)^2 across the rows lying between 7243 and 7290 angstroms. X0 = -75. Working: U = 125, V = 50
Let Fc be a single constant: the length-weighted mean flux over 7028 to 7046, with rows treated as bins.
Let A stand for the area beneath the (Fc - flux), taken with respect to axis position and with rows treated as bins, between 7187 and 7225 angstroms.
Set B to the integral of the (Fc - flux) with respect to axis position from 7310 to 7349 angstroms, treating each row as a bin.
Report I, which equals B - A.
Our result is -7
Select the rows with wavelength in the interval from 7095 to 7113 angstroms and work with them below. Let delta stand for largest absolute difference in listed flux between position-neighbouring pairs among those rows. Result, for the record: 1.4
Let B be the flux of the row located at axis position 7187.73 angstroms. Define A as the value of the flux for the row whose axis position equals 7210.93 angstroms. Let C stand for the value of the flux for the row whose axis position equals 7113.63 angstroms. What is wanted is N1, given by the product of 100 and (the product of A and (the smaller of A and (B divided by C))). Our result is 857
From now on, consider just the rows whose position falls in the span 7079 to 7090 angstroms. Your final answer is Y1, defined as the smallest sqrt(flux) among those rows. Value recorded 3.04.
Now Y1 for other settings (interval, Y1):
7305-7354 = 3.04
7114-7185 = 2.88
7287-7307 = 3.07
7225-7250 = 2.97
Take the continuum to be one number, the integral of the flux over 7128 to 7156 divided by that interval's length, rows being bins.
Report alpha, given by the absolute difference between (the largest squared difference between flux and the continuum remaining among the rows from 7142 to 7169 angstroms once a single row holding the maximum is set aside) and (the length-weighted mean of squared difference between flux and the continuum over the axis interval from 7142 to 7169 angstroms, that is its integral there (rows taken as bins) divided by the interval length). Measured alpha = 1.0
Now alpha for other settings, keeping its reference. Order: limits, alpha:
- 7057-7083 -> 0.7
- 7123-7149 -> 1.5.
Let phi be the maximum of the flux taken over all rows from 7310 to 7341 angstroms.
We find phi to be 10.56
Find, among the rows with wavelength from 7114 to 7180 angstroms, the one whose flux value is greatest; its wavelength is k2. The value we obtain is 7141.53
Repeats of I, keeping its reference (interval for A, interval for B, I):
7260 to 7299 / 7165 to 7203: 14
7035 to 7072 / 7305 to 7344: 14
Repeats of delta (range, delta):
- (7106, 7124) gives 2.2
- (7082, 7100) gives 1.6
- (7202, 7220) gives 3.3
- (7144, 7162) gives 1.5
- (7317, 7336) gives 0.8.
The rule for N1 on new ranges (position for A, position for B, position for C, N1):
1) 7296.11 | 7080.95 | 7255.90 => 910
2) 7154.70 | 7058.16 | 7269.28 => 947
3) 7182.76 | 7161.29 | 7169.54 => 974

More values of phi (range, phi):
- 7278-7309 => 10.63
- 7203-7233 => 14.3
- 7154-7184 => 10.46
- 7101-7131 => 12.24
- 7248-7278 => 11.25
